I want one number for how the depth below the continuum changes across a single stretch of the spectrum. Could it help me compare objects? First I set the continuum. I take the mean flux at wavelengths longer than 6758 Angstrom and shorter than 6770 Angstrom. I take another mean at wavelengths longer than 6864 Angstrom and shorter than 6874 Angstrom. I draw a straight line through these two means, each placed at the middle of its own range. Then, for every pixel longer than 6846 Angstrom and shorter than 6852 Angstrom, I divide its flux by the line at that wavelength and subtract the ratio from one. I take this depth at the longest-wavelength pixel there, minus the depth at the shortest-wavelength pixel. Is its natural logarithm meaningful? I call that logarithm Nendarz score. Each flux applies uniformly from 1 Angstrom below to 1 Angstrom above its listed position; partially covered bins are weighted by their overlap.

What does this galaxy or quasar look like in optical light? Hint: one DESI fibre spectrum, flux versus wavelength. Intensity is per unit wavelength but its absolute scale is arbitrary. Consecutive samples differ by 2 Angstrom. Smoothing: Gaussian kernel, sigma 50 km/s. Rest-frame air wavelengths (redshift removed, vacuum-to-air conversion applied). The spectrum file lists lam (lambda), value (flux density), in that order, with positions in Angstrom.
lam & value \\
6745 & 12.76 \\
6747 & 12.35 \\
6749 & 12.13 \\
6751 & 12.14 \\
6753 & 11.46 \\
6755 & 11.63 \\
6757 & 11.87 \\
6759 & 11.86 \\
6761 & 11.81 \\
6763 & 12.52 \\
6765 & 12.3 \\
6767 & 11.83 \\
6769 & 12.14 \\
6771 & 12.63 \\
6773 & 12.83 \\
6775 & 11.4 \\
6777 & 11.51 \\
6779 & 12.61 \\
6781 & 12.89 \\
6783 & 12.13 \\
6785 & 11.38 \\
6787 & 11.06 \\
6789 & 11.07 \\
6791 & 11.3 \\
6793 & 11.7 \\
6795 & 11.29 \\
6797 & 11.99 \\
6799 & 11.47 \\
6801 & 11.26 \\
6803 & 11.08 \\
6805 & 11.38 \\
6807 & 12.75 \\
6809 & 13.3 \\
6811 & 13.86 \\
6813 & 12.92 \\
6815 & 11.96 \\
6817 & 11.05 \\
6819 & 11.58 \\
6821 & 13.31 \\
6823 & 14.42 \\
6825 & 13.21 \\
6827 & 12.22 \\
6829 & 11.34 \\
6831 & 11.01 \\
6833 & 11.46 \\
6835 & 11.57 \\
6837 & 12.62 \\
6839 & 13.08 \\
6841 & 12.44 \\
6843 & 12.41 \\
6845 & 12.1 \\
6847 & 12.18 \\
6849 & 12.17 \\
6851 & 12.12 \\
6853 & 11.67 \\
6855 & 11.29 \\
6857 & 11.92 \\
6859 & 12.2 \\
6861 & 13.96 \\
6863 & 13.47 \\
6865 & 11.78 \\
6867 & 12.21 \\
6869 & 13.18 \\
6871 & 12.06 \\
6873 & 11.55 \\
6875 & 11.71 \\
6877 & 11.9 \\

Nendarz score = -5.3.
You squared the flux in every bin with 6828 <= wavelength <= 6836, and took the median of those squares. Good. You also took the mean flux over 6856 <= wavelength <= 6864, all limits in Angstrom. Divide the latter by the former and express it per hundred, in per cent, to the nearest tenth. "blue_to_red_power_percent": 9.9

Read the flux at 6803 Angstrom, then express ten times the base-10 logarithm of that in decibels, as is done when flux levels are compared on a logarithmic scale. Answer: 10.4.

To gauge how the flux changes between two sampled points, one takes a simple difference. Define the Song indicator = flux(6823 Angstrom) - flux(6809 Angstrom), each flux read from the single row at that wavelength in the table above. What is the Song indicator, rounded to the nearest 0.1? 1.1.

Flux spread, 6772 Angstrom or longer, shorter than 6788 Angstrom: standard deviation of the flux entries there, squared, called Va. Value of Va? 0.5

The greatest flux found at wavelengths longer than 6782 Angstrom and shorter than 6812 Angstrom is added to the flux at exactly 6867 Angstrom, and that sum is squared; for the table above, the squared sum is 680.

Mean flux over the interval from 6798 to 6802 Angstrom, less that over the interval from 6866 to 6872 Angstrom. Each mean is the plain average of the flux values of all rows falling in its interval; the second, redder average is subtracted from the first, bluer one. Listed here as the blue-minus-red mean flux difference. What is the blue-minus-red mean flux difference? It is -1.1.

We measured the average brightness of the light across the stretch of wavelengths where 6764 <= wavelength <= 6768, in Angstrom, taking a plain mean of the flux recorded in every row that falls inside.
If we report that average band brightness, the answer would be 12.1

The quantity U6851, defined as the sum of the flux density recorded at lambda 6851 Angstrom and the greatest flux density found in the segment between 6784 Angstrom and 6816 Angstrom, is 26.0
